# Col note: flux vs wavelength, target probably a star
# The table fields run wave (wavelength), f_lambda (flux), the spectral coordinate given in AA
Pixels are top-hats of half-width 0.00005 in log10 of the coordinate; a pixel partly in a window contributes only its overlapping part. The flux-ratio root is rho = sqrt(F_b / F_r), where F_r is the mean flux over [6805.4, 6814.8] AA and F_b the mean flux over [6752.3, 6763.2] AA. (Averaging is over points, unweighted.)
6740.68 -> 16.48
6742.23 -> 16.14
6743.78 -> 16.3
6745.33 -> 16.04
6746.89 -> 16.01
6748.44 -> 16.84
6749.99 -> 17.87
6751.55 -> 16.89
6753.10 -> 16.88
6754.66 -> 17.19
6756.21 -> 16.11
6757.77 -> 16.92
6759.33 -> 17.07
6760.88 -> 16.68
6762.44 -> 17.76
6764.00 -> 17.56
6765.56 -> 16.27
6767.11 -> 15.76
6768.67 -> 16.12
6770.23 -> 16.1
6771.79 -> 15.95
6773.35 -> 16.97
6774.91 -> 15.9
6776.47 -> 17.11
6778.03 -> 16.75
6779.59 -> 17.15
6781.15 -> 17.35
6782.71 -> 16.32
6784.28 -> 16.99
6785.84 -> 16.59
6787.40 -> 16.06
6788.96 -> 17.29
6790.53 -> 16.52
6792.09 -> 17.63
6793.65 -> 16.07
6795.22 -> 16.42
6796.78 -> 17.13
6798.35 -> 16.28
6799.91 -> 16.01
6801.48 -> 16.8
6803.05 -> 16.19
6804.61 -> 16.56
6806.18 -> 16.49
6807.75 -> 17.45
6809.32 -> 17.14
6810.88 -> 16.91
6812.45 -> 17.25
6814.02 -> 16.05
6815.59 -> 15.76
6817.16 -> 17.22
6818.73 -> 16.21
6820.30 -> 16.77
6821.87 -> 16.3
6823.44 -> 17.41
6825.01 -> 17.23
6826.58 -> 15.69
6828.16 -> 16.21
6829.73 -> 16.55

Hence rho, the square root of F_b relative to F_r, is 1.00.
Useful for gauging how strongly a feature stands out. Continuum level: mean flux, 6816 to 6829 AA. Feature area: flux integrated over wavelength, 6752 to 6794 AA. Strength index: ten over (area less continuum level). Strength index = 0.015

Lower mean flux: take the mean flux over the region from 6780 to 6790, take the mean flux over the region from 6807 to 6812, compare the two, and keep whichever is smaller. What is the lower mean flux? 16.77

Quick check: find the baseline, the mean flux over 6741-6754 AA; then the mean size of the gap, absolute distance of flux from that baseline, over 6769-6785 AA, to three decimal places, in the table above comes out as 0.481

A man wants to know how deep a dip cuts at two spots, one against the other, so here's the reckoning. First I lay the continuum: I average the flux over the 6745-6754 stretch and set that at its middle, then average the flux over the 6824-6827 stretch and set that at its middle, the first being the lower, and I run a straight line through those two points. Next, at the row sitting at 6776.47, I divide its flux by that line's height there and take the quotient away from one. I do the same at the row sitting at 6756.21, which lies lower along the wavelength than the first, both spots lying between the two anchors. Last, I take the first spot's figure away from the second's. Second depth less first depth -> 0.06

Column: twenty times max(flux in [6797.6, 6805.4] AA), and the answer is 336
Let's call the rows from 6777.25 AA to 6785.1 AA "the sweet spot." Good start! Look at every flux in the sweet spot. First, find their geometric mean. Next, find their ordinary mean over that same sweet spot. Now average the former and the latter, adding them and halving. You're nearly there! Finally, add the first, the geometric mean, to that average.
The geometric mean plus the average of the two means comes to 33.8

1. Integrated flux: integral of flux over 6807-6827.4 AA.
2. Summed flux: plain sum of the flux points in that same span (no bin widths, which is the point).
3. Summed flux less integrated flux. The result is -124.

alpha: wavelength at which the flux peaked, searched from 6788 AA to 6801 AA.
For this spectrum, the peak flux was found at 6792.09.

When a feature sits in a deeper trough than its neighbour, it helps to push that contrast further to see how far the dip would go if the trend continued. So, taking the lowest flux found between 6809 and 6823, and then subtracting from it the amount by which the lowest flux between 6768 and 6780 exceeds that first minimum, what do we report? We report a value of 15.6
